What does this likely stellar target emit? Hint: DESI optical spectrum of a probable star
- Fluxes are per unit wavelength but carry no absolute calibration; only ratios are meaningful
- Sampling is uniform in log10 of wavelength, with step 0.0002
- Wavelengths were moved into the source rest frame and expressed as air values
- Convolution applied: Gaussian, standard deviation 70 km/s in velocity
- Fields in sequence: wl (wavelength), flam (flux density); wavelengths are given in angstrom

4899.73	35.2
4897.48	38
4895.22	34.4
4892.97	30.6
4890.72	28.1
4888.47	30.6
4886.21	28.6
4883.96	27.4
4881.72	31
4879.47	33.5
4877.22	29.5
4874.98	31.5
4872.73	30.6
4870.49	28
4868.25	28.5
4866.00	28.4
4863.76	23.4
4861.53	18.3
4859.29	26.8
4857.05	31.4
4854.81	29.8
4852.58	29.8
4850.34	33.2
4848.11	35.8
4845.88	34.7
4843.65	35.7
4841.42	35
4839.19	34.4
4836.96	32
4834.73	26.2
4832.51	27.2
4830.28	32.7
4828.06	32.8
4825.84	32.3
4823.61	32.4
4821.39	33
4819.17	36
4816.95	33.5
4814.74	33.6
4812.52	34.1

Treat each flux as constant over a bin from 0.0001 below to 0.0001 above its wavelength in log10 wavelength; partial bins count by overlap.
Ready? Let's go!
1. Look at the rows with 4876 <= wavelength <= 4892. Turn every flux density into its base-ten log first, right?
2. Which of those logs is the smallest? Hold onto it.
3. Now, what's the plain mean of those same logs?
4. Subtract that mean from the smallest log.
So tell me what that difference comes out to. -0.036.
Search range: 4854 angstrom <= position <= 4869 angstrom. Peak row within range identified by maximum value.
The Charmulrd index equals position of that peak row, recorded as 4857.05 angstrom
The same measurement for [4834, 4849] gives 4848.11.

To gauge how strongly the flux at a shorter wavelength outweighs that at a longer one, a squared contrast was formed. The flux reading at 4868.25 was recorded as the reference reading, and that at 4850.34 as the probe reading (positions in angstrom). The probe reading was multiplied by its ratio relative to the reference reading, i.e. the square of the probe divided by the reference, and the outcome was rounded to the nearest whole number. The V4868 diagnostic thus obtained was 39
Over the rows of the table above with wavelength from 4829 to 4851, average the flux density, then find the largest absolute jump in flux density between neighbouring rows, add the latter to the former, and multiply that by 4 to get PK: 154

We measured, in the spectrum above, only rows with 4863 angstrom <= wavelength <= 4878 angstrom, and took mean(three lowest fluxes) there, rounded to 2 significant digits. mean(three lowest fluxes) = 27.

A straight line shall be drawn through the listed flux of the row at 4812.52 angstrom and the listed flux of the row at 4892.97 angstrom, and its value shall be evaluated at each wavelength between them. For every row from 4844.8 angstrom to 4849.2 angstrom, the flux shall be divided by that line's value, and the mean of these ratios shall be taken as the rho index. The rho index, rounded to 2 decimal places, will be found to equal 1.08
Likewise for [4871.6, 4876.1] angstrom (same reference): 0.99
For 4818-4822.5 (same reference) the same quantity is 1.02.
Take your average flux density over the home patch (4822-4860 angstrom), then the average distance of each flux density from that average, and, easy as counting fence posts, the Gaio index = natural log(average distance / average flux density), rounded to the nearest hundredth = -2.60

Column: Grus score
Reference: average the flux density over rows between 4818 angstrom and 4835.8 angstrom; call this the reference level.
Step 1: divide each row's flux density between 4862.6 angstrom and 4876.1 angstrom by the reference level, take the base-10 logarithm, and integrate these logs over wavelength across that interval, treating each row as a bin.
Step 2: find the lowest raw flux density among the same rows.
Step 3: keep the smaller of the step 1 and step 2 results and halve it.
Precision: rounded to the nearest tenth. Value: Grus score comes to -0.3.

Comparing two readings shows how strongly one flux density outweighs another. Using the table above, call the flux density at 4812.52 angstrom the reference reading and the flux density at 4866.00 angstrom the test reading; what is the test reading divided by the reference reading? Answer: 0.83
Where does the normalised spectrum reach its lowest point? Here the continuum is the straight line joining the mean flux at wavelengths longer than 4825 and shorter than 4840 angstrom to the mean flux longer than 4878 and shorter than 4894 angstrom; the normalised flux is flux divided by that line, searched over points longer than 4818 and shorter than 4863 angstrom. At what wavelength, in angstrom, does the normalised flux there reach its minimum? 4861.53 angstrom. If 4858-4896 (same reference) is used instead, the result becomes 4861.53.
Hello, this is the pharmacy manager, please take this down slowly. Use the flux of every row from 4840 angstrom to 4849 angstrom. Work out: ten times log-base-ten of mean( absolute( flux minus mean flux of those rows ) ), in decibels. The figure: -3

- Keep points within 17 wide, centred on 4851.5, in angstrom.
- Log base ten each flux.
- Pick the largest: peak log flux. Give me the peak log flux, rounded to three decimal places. 1.554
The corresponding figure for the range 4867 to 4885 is 1.525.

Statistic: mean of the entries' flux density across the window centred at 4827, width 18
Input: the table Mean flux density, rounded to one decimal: 31.6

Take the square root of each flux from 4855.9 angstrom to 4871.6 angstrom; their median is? 5.29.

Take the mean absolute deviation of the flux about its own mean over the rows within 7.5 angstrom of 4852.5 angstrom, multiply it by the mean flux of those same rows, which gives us 79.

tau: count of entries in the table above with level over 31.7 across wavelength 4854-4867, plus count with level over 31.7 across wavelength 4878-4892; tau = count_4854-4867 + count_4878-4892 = 1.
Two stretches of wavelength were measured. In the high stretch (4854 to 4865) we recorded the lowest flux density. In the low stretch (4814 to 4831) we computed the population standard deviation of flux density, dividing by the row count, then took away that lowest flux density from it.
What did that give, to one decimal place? -17.2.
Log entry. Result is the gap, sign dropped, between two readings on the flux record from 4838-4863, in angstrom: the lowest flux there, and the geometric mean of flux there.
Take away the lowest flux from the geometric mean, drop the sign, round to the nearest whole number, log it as 13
